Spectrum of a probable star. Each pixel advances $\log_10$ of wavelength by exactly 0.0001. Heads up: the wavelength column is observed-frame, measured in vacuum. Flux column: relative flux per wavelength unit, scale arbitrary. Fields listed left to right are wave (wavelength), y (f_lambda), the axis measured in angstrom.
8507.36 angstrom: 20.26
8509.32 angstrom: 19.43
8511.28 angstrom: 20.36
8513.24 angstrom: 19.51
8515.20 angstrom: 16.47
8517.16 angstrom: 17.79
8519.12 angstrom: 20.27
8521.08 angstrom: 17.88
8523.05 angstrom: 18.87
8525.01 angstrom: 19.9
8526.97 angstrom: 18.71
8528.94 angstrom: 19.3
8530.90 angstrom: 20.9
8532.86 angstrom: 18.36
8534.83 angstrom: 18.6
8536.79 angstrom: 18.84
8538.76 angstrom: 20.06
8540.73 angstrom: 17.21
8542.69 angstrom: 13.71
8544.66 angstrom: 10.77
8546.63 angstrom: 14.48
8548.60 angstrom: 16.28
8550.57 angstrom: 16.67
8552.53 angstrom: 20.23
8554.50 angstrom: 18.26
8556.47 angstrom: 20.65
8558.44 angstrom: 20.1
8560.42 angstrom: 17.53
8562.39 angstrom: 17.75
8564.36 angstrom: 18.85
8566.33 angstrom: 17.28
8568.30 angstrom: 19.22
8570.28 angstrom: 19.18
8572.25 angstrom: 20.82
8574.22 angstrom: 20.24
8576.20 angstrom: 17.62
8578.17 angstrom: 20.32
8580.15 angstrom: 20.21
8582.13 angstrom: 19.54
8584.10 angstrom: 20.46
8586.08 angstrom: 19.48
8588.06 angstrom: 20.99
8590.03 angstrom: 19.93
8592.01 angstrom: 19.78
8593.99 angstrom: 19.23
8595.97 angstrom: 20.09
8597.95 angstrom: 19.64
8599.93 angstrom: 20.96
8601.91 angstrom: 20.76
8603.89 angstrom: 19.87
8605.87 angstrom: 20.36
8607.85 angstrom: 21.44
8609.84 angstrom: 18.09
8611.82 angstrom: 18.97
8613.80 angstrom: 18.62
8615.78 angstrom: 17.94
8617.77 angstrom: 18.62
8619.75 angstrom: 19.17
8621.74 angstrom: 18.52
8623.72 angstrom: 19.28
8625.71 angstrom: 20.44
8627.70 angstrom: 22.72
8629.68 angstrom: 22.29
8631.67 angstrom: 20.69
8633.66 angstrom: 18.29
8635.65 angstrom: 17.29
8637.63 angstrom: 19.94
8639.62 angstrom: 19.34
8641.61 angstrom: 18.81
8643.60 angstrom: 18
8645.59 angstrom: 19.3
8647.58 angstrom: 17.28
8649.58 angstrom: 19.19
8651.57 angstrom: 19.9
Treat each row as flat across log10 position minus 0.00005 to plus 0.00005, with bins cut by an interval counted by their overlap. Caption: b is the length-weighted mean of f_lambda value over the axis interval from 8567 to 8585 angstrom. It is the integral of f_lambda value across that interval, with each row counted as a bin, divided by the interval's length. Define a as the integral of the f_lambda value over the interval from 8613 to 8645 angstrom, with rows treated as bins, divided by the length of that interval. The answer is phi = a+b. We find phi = 39.1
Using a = 19.4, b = 19.7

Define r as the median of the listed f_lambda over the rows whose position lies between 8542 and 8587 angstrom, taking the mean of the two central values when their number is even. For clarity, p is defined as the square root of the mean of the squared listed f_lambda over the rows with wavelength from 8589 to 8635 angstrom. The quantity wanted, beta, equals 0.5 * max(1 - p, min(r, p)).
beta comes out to 9.59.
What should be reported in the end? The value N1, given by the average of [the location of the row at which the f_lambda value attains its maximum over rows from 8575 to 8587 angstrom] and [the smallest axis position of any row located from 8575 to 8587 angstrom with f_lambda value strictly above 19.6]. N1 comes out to 8581.1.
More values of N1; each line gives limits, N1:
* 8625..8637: 8626.7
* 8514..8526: 8519.1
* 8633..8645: 8637.6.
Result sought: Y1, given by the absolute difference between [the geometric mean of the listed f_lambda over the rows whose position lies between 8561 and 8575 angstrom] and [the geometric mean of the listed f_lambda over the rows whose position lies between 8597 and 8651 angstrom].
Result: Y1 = 0.4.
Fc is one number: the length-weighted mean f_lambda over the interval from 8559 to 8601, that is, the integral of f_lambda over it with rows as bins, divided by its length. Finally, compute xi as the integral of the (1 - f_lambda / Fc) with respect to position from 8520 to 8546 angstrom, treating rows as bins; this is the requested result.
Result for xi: 2.1 angstrom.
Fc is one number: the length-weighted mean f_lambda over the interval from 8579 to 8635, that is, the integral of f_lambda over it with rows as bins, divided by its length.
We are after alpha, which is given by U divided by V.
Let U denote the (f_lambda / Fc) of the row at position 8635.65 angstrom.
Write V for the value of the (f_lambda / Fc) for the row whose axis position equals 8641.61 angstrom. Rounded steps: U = 0.871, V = 0.95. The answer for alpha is 0.92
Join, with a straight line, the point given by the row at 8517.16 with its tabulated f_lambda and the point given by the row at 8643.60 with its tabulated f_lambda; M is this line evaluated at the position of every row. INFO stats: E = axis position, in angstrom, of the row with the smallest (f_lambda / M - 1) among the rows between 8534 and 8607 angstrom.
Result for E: 8544.66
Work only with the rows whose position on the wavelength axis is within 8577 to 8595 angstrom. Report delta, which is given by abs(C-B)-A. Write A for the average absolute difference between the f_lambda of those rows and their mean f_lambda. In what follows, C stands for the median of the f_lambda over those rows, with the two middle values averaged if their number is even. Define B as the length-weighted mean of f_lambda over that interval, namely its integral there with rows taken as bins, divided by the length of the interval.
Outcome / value -0.4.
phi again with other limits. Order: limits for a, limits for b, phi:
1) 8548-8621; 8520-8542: 38.2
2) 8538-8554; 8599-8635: 36.0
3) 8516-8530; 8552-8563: 38.0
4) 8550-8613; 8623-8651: 39.0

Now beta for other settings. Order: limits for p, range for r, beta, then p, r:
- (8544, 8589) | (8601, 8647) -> 9.35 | 18.7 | 19.3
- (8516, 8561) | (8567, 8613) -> 9.11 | 18.2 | 19.9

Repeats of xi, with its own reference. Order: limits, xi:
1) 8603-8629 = -0.1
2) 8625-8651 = 0.0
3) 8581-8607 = -0.8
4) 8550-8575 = 0.6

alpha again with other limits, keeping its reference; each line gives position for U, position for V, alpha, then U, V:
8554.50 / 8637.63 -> 0.92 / 0.920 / 1.00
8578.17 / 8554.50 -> 1.11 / 1.024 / 0.92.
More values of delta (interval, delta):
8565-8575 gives -0.8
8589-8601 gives -0.3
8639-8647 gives -0.2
